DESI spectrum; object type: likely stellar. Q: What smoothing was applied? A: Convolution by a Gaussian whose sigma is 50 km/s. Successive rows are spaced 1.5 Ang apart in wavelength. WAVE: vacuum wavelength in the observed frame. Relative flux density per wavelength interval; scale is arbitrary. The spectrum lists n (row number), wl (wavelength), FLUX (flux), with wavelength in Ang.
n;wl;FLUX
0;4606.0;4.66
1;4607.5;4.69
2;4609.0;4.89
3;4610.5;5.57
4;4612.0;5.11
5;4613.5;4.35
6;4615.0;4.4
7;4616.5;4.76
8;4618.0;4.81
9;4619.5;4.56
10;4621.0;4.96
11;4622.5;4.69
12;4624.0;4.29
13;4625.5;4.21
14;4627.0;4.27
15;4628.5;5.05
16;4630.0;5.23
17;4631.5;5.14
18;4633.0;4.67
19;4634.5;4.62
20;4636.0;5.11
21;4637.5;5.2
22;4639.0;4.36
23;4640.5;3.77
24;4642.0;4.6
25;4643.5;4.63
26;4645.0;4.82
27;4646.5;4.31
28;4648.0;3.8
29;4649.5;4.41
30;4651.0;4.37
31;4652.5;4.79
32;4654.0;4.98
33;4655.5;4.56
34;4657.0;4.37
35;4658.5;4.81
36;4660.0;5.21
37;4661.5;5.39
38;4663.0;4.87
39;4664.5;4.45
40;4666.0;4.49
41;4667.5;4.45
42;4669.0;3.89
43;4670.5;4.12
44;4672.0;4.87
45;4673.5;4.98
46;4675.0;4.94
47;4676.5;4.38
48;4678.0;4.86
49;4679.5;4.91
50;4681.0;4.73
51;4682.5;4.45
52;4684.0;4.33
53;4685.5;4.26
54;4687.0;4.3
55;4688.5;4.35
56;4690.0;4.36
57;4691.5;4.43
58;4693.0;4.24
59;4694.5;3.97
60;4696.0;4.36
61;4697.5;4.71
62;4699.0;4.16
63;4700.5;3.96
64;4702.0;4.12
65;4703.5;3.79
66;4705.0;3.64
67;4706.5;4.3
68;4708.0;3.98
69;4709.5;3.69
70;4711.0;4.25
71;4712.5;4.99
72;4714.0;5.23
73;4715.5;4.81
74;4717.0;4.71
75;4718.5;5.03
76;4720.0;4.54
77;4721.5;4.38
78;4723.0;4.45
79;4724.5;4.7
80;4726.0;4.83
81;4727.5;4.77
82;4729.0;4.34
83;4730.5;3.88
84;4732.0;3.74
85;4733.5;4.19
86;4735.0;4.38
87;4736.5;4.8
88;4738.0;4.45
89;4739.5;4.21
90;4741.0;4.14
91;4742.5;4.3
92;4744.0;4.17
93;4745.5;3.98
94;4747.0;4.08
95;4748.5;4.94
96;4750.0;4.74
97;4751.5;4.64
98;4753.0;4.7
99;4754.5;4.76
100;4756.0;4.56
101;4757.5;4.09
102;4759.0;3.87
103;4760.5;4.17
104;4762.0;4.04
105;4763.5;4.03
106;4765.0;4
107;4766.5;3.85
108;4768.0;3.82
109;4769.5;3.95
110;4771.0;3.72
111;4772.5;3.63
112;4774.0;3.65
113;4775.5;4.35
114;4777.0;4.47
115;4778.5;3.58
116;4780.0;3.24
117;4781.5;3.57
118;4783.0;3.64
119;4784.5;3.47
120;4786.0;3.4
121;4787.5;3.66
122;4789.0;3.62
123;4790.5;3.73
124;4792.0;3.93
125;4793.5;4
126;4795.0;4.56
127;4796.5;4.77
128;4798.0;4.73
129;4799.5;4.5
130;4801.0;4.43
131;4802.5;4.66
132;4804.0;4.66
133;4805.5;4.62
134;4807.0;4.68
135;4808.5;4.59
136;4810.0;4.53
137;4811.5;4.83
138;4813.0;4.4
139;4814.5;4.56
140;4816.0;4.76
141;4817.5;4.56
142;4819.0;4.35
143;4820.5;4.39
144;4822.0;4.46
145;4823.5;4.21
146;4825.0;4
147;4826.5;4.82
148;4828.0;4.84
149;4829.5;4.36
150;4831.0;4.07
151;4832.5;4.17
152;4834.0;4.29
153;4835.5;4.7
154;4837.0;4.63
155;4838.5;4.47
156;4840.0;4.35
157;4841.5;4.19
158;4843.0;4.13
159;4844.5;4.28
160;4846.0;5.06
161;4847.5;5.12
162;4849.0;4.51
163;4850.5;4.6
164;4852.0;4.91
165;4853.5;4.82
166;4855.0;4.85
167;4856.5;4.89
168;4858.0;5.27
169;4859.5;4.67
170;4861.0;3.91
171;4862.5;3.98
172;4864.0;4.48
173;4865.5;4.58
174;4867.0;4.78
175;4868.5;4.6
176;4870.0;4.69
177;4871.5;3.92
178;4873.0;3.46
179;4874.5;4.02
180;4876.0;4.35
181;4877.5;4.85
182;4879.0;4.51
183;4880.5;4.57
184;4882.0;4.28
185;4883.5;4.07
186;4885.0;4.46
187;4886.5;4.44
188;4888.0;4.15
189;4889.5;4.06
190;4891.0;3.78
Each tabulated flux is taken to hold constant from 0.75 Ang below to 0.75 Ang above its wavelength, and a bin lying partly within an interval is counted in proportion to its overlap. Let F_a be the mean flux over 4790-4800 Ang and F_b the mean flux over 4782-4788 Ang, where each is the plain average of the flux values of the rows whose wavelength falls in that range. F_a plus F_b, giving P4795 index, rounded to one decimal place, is 7.9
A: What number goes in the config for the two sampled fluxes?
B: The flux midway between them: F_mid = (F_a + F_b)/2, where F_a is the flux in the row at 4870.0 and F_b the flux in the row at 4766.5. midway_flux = 4.27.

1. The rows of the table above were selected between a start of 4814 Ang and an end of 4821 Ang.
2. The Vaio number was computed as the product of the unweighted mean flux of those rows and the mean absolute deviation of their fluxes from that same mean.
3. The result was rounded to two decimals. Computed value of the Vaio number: 0.56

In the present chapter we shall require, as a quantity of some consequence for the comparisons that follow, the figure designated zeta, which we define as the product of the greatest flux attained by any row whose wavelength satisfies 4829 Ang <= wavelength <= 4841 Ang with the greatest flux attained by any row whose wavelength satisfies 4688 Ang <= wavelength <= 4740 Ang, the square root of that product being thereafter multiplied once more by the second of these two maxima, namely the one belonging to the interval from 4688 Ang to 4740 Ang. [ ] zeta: 25.9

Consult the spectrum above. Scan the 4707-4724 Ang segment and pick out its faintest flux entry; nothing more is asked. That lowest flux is 3.69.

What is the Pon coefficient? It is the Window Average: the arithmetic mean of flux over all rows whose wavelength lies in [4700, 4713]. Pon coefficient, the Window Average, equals 4.1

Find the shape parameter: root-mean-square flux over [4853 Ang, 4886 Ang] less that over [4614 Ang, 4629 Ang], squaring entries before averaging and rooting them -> -0.13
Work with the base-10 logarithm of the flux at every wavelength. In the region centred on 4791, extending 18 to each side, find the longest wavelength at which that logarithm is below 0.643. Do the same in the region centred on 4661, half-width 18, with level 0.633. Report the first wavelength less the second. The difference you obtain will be 123.0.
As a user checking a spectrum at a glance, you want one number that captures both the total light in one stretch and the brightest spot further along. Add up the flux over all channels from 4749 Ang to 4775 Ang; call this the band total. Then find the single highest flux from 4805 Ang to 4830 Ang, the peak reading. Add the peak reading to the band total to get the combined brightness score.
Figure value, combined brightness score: 75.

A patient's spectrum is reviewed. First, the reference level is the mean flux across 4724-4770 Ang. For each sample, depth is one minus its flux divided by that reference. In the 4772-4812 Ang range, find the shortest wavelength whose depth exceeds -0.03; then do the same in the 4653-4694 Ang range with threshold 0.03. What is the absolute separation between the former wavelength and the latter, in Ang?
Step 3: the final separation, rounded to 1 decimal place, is 103.5 Ang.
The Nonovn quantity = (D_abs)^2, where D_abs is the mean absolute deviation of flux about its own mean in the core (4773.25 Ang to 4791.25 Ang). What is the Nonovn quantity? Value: 0.06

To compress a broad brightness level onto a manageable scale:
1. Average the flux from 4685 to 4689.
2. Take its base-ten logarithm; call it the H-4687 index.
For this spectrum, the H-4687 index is 0.634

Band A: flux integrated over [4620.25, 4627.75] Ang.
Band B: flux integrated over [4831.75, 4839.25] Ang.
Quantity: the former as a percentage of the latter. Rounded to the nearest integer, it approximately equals 101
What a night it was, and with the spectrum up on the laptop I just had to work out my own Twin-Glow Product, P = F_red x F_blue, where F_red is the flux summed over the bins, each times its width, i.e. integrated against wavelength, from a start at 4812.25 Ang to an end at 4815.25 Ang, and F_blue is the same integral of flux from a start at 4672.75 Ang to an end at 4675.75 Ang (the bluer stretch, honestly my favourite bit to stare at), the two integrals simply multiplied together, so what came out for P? 200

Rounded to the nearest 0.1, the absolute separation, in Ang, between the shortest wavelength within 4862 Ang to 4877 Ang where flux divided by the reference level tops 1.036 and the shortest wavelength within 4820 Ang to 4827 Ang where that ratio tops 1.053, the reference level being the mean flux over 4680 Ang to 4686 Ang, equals 40.5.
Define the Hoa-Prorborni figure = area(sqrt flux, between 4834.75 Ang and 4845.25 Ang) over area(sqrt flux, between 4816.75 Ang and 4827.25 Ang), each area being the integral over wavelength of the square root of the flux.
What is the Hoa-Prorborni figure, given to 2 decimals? 1.00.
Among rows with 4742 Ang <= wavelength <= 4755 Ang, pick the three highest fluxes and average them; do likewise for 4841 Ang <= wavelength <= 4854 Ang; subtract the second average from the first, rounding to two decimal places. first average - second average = -0.22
